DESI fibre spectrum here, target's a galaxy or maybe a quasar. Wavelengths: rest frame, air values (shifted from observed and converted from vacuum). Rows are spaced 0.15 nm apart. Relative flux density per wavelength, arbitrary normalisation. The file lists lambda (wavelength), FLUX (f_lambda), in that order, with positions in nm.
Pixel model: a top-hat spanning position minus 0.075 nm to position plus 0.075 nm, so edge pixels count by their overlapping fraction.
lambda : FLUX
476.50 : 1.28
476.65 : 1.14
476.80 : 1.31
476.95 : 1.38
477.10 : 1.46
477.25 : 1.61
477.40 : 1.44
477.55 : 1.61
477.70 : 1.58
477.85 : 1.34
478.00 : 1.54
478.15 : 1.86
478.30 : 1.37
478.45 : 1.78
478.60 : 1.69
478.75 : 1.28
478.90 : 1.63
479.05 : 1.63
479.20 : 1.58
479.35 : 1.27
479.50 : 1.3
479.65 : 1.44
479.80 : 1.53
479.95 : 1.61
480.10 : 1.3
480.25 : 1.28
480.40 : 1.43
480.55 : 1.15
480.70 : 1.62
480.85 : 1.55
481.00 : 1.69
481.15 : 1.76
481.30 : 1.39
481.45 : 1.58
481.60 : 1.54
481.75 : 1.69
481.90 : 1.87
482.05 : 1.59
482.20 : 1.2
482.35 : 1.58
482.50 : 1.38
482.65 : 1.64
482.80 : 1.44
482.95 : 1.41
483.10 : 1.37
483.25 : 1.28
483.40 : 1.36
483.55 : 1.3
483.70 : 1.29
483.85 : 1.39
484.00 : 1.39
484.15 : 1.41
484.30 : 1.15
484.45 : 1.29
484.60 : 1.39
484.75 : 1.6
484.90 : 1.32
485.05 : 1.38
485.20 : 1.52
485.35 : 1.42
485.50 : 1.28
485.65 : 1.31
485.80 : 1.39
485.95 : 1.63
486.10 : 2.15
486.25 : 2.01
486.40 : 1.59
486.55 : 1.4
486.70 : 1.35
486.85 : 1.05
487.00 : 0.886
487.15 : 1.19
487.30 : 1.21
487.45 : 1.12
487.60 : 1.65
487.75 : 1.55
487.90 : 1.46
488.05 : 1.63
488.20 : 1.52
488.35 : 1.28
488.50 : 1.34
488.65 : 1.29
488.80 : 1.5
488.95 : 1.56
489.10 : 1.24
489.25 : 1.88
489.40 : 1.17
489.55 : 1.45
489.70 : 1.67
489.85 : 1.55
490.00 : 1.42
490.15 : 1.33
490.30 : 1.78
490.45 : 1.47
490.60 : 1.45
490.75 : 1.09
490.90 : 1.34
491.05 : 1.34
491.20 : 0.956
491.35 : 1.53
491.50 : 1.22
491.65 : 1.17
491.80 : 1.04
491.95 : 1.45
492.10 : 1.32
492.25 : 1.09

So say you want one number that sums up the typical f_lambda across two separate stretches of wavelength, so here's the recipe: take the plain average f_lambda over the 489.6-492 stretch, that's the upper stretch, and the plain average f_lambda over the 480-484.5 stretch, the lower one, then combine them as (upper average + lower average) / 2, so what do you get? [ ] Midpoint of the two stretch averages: 1.40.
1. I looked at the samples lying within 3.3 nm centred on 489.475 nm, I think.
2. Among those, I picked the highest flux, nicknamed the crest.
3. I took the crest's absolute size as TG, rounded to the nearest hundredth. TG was 1.88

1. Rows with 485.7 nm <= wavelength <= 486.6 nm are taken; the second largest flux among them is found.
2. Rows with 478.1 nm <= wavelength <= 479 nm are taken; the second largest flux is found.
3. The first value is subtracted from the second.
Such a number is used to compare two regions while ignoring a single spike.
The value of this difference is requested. -0.2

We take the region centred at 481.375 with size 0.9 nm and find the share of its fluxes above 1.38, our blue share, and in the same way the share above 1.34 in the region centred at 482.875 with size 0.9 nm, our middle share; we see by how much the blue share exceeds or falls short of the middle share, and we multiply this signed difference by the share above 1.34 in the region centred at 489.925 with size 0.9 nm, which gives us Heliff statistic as 0.14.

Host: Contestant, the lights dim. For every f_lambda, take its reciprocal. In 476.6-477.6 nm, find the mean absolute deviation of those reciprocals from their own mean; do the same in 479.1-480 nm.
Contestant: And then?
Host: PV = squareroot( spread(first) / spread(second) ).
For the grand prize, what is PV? 1.1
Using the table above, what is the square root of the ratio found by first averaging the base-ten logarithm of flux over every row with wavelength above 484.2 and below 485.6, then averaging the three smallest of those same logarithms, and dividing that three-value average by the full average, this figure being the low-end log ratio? 0.83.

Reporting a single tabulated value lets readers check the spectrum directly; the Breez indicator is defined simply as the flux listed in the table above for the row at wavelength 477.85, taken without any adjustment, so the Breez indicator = 1.34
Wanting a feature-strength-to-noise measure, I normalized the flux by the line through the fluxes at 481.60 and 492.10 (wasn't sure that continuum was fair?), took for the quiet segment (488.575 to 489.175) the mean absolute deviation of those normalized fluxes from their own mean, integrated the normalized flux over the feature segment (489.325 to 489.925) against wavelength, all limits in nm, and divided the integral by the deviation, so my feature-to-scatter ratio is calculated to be 6.7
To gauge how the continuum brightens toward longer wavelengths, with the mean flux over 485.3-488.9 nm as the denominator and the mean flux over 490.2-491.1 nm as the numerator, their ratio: 0.99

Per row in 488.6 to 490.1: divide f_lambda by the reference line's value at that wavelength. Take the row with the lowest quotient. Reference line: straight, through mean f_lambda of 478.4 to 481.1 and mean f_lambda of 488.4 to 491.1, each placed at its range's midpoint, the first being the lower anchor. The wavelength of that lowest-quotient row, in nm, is 489.40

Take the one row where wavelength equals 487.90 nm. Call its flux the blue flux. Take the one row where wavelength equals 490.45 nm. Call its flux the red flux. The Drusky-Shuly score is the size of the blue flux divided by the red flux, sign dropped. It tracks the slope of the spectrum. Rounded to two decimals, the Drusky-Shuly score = 0.99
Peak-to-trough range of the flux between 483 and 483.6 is 0.090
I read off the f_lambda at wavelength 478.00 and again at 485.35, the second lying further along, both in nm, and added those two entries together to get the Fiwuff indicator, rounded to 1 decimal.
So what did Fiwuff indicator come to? 3.0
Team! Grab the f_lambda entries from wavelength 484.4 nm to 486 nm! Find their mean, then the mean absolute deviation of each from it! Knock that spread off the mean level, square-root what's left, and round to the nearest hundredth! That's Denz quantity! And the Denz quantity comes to 1.15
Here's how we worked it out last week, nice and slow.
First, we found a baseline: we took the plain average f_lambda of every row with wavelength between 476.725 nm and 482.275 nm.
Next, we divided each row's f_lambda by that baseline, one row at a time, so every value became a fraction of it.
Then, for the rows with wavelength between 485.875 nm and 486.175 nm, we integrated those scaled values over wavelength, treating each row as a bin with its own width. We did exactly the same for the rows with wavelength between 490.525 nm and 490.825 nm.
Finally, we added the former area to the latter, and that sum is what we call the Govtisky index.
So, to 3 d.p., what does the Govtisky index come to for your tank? 0.628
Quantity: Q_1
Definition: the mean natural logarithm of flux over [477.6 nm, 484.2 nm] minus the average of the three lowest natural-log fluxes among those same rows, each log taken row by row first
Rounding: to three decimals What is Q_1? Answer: 0.201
